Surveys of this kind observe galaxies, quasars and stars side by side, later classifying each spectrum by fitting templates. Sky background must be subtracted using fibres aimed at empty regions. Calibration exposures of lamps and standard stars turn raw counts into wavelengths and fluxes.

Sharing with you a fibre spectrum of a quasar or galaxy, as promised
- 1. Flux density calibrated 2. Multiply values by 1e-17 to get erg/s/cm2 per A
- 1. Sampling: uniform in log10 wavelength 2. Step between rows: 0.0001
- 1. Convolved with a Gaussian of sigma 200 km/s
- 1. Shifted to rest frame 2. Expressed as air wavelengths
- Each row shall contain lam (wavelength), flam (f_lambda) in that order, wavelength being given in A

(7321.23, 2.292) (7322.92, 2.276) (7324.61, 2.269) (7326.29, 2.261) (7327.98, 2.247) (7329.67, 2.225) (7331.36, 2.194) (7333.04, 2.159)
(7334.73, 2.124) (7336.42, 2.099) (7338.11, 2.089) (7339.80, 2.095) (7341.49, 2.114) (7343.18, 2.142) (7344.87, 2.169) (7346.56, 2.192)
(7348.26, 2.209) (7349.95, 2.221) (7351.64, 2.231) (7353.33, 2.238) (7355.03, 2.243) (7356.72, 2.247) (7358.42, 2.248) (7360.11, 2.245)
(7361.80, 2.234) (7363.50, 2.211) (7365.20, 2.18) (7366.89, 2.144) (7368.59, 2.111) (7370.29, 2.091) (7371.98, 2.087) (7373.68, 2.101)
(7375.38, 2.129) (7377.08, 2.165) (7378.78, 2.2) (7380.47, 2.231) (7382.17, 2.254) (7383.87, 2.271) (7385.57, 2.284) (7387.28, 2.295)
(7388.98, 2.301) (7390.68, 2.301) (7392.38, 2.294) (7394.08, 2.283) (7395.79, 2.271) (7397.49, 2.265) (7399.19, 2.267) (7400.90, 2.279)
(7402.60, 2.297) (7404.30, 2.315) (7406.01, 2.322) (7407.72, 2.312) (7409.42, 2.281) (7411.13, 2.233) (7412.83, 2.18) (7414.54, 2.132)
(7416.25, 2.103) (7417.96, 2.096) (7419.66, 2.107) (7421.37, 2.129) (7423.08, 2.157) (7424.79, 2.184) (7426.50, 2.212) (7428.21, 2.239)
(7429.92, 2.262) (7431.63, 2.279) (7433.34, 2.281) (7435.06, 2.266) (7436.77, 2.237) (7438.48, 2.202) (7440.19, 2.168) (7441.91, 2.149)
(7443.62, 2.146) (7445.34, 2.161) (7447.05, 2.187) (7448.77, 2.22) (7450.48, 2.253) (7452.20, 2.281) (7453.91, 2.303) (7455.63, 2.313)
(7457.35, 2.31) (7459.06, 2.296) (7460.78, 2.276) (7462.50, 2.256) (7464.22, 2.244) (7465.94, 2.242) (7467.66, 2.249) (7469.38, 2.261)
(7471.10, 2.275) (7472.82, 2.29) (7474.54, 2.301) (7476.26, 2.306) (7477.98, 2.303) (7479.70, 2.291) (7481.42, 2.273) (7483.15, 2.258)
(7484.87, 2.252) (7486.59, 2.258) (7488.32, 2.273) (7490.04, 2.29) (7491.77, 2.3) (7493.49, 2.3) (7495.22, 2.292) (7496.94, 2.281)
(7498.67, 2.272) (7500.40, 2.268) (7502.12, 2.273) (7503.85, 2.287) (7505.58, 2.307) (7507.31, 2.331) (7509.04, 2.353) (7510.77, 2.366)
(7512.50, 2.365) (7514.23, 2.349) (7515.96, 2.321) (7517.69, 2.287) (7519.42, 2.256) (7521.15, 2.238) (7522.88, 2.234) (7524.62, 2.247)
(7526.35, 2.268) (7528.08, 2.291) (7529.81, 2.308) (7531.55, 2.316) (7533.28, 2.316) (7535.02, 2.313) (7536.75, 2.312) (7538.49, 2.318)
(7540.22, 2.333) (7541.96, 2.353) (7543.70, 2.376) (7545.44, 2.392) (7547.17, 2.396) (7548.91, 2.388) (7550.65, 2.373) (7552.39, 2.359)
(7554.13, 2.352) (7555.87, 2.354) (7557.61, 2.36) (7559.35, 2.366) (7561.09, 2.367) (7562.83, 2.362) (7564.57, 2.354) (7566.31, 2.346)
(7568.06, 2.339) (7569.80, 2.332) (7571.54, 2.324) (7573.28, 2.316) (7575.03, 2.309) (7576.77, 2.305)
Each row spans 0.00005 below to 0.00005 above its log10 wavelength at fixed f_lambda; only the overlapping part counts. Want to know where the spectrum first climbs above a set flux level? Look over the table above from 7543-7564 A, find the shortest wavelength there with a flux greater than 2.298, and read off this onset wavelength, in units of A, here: 7543.70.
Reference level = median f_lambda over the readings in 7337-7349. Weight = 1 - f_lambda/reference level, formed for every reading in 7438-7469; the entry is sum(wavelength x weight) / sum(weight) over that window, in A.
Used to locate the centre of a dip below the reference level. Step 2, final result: 7456.5 A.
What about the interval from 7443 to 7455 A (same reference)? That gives 7451.2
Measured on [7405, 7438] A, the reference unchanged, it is 7422.1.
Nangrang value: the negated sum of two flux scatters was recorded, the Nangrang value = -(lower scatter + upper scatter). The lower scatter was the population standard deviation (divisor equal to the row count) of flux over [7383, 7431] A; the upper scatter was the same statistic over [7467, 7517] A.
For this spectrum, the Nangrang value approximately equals -0.103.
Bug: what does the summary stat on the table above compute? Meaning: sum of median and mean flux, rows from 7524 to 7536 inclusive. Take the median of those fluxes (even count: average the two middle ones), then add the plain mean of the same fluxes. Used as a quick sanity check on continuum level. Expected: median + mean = 4.60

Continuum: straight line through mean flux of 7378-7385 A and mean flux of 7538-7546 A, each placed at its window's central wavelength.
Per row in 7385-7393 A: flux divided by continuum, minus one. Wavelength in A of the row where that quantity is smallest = 7385.57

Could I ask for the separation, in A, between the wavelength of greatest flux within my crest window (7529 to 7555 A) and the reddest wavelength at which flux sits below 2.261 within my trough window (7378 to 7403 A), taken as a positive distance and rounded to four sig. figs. 165.0 A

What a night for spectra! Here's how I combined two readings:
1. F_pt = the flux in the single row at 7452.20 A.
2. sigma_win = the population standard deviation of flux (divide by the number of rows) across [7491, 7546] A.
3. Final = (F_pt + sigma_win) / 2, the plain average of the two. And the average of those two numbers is 1.16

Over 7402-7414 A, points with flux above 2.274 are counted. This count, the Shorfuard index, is 5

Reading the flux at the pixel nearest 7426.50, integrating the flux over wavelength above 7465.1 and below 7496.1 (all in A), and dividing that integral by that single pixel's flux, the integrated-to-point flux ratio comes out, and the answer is 31.9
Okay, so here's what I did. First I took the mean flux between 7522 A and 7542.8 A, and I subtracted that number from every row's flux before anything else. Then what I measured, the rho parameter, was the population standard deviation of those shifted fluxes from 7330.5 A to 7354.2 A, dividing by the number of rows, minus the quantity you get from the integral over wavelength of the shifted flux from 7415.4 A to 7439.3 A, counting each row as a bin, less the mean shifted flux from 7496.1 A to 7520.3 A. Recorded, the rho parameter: 2.5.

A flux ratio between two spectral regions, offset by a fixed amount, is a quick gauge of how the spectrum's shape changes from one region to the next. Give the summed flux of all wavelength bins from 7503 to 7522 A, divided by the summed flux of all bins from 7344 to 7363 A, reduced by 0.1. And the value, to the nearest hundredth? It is 0.94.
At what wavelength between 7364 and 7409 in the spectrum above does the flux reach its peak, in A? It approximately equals 7406.01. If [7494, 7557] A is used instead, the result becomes 7547.17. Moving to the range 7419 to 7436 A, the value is 7433.34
